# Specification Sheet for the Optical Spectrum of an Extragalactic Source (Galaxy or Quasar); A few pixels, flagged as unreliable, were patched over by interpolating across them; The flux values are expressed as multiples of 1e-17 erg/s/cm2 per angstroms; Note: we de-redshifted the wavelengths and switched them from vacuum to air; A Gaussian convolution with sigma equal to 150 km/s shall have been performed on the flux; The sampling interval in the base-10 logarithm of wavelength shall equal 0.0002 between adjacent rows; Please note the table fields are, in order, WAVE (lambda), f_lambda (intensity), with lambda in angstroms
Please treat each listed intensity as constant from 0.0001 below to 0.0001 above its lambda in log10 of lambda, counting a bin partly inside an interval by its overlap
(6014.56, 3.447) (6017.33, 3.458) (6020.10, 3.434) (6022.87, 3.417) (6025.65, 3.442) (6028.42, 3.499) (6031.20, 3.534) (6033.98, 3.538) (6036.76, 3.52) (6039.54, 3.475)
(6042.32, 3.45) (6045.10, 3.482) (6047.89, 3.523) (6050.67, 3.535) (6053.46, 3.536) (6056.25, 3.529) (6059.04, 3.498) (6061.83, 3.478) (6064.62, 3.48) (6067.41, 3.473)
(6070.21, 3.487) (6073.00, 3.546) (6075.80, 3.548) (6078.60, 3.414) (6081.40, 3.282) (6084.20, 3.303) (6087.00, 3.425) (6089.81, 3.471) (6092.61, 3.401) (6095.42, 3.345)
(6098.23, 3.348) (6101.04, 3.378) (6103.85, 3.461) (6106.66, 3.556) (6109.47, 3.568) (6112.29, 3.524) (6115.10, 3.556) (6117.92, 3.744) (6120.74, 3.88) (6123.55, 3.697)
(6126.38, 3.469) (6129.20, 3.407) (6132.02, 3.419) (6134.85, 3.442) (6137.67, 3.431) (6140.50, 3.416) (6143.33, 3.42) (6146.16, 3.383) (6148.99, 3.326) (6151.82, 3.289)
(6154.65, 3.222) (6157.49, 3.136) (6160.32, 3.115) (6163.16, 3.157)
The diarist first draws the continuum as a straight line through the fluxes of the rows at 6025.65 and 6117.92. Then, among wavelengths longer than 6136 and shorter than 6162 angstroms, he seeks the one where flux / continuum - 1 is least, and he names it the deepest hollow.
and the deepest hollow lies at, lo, 6160.32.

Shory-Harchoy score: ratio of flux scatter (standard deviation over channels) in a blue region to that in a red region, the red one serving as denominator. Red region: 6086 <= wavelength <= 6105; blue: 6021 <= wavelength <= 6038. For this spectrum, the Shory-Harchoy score 1.0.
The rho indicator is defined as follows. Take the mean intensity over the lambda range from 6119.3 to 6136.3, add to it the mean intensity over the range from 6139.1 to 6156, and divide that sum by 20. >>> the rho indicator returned 0.345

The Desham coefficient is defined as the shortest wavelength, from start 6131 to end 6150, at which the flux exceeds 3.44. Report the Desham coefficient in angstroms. 6134.85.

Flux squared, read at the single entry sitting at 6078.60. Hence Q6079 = 11.7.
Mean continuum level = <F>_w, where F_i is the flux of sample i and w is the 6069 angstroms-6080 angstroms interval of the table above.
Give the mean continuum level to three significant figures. 3.50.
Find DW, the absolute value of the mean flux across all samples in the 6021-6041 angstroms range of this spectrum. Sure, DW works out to 3.49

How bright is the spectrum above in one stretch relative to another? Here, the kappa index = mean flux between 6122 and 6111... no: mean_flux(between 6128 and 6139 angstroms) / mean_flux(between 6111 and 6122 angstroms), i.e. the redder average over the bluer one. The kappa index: 0.93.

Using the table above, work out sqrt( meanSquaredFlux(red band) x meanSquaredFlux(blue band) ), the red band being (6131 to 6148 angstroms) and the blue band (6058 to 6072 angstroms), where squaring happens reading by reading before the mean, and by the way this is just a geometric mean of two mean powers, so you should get 11.9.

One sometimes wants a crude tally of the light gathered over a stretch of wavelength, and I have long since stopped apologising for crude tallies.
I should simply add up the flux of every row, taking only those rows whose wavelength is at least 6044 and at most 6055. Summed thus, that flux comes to 14.1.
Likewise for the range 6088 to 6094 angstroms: 6.9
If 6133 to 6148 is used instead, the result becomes 17.1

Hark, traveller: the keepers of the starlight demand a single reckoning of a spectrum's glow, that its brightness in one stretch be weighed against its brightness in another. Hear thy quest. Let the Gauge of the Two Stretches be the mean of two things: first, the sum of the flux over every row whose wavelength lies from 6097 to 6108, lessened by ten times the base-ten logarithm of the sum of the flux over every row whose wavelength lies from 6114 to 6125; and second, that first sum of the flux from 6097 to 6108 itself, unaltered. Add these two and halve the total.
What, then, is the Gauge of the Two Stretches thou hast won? 7.88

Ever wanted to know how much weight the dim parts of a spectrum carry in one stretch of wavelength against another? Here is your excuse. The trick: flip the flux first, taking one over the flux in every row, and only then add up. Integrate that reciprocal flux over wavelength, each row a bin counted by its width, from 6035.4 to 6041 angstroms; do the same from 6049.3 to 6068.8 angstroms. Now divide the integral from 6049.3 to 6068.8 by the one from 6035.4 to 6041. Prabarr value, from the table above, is 3.5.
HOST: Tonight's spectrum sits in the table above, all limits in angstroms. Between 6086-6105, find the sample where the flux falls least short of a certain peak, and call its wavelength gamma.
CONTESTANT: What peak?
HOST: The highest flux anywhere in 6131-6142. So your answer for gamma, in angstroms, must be 6089.81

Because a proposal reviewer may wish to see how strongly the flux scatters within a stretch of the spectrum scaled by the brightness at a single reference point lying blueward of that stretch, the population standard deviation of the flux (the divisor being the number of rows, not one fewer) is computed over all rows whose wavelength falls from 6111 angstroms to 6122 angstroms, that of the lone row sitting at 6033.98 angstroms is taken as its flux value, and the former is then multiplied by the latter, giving 0.5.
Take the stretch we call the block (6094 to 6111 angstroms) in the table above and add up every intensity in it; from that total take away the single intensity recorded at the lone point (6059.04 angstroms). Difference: 17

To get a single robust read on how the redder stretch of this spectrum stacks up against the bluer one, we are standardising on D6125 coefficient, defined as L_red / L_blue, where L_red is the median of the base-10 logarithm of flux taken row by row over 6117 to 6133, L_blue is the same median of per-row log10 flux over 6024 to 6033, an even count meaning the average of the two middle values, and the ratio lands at 1.02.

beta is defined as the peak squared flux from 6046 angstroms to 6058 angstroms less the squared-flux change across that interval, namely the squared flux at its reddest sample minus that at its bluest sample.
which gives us 12.5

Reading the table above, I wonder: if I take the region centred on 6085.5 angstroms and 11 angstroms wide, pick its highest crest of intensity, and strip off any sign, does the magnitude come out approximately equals 3.47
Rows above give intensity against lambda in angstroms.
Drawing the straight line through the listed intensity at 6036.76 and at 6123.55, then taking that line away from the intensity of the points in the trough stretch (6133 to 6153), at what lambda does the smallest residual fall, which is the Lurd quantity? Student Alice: 6151.82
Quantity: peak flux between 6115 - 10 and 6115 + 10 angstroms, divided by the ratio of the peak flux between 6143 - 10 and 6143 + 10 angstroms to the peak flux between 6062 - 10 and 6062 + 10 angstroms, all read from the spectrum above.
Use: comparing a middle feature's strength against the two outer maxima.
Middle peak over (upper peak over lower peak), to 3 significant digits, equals 3.99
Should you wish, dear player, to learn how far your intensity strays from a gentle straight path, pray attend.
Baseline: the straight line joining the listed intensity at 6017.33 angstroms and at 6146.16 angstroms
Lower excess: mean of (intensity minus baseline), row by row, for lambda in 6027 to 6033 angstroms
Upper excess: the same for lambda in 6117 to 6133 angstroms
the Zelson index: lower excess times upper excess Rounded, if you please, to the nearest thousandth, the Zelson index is 0.014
